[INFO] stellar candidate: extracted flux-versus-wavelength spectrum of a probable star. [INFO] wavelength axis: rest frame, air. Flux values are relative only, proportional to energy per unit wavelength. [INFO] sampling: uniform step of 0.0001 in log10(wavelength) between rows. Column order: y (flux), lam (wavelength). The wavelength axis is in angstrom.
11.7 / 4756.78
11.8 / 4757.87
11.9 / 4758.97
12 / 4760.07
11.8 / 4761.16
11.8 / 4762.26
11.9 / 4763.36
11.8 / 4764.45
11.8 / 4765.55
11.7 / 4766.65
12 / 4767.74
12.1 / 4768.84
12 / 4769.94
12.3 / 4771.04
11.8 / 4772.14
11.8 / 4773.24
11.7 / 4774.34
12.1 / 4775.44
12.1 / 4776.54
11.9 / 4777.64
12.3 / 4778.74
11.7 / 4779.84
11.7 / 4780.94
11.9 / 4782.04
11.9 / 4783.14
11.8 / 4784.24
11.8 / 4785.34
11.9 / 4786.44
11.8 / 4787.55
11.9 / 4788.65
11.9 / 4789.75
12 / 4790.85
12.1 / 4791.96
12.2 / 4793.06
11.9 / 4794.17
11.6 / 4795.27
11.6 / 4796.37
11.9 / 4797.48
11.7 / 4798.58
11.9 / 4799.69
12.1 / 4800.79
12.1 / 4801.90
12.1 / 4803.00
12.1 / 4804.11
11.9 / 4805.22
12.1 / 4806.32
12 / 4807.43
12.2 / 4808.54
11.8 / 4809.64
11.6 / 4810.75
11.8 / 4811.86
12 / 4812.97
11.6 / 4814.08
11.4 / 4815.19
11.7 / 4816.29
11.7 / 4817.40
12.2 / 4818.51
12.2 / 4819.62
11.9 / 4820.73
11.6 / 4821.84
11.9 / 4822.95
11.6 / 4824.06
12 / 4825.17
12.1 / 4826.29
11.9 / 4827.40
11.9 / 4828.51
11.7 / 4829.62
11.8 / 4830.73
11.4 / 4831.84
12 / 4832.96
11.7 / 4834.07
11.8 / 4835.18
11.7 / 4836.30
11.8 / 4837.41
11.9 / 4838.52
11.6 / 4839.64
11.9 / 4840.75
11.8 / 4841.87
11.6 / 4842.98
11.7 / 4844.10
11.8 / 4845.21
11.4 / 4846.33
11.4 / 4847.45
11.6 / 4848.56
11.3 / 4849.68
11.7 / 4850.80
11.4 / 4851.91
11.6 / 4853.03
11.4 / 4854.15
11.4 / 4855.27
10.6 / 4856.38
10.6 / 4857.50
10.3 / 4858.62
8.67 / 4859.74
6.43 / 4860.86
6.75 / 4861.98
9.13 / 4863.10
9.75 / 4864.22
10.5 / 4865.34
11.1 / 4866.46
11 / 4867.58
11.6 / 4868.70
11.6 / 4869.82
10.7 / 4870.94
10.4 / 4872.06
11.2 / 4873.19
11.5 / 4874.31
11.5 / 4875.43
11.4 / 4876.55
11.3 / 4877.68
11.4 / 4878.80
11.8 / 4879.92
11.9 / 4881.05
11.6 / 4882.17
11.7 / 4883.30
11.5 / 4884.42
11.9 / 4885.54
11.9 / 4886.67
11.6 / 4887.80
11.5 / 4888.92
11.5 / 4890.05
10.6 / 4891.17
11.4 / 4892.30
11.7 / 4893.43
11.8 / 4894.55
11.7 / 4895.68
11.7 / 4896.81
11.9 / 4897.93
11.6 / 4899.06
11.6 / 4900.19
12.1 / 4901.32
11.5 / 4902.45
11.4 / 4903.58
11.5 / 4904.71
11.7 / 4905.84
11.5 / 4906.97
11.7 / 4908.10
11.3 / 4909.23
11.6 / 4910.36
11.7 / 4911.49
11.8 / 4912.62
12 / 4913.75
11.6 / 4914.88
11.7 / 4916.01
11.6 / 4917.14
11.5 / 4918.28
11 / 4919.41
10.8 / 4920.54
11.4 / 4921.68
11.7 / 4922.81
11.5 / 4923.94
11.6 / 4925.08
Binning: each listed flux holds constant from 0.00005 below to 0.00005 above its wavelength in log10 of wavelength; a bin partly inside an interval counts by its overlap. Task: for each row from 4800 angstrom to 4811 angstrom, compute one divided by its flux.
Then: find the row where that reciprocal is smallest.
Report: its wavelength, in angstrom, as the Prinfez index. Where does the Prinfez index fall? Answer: 4808.54 angstrom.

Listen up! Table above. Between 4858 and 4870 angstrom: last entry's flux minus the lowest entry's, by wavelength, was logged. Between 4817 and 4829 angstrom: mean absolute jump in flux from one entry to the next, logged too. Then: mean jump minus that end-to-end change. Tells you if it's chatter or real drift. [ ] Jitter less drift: -1.1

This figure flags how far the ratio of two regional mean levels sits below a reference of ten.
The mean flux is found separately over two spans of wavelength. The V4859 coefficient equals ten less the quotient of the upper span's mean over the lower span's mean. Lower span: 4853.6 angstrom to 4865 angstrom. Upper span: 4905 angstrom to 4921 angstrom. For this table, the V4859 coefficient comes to 8.79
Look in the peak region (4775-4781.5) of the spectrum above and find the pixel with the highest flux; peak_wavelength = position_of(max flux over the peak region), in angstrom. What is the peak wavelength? 4778.74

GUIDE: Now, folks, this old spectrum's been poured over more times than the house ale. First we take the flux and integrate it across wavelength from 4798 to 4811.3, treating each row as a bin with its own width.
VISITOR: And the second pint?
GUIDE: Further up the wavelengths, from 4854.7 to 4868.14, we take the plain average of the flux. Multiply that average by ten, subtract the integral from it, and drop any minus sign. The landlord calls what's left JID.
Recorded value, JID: 62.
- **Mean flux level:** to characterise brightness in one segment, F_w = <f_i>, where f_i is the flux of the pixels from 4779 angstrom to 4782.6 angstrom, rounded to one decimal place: 11.8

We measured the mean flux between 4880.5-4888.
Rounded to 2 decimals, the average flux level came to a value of 11.73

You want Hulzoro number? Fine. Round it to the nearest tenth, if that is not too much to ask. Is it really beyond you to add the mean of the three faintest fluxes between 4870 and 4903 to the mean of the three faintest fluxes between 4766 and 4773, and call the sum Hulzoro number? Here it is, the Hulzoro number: 22.4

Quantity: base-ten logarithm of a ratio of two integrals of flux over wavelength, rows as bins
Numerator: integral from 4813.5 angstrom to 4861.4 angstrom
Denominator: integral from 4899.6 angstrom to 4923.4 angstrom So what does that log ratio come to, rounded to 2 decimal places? 0.30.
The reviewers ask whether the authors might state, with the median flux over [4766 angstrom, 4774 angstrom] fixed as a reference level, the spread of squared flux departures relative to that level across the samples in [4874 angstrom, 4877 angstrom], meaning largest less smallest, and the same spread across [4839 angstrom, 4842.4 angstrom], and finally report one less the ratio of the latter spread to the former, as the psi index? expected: -0.36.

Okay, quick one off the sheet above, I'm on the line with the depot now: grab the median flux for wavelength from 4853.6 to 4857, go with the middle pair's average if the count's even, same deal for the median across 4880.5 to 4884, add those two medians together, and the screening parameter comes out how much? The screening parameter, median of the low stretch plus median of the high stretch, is 23.10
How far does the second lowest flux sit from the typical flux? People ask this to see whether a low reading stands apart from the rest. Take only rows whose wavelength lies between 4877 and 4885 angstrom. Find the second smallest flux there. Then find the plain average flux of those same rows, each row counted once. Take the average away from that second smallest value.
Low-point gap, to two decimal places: -0.20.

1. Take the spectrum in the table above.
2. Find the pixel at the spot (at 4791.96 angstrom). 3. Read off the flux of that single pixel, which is 12.1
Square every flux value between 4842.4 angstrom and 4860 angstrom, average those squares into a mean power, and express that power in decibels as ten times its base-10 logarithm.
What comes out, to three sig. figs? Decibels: 21.0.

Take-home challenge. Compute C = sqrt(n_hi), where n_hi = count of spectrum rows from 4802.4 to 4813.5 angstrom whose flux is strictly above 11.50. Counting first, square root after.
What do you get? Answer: 3.16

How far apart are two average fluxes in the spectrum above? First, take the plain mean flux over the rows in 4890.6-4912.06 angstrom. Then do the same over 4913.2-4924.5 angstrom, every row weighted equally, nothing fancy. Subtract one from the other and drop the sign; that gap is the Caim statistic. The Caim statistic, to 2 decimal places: 0.10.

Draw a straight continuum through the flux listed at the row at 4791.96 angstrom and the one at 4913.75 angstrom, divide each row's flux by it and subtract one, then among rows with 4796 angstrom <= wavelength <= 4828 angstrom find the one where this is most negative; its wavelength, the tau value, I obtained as 4815.19 angstrom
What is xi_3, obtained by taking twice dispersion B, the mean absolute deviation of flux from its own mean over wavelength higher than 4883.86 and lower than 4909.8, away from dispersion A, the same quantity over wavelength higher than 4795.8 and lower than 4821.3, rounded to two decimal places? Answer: -0.20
